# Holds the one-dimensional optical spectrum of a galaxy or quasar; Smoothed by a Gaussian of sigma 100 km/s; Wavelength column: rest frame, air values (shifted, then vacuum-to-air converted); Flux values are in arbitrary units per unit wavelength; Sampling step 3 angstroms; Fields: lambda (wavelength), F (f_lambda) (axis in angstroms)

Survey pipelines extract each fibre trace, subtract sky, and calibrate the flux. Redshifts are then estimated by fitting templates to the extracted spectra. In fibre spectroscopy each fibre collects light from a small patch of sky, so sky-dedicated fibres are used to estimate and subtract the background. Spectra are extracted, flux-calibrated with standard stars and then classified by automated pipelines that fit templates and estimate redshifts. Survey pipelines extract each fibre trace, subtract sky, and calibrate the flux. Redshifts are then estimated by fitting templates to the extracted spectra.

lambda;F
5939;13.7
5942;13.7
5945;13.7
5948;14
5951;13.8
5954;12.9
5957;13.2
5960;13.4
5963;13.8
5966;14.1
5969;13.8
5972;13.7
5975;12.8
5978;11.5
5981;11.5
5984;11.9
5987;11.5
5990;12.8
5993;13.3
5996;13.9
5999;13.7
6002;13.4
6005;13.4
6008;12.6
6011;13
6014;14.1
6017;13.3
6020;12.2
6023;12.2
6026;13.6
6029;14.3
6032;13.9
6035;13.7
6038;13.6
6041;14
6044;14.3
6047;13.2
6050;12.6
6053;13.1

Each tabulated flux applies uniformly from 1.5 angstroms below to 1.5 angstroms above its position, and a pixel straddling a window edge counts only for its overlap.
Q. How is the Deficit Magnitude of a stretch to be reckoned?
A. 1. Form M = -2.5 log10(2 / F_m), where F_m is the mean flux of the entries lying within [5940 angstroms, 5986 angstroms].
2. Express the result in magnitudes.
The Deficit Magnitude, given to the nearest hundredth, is 2.05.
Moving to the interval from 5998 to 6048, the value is 2.07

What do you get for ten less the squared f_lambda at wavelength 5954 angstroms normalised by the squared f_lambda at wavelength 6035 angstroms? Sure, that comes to 9.11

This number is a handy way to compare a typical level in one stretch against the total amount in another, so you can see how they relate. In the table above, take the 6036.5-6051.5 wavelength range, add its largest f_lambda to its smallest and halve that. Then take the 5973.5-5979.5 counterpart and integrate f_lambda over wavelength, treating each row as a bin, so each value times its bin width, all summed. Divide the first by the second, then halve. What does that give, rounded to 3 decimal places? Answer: 0.092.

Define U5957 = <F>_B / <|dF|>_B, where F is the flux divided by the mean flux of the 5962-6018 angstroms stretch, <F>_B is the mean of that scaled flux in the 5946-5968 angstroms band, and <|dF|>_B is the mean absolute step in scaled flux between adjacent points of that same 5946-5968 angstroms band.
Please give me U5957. 35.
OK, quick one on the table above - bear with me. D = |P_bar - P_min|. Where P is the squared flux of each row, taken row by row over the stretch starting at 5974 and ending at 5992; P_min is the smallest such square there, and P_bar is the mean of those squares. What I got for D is 12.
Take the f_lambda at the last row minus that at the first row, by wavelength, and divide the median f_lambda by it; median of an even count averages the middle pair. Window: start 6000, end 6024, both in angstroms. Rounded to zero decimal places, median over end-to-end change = -11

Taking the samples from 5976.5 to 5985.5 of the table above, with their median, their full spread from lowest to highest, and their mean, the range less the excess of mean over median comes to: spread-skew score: 0.27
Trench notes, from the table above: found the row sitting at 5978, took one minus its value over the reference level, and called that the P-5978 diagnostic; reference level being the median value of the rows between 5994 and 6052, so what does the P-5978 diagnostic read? 0.154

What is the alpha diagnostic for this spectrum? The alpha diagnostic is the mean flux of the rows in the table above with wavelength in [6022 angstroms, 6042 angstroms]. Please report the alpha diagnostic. 13.6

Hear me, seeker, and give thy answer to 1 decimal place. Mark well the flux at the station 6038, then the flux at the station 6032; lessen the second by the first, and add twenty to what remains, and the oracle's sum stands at 20.3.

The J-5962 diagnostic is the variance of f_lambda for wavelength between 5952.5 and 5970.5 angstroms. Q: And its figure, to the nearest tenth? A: 0.2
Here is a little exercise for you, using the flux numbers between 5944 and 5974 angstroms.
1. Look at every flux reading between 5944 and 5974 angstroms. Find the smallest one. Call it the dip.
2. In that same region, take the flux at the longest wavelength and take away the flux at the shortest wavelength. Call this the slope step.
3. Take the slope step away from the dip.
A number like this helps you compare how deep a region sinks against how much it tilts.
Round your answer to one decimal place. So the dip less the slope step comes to 12.9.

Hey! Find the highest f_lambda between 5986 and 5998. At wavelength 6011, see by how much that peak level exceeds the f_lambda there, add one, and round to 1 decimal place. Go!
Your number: 1.9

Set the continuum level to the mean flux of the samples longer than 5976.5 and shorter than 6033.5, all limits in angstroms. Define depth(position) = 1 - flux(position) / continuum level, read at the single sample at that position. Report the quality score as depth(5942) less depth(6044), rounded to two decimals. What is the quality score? 0.05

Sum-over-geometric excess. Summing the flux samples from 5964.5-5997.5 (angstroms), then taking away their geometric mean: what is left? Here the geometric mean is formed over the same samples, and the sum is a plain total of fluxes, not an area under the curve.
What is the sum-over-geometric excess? 128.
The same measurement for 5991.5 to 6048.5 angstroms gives 242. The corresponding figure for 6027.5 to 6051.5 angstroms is 96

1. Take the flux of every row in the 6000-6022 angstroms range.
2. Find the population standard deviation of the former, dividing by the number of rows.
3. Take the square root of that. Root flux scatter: 0.755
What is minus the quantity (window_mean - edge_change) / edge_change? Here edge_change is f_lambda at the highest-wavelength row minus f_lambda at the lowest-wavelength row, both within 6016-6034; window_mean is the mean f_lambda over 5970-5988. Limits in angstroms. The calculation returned -19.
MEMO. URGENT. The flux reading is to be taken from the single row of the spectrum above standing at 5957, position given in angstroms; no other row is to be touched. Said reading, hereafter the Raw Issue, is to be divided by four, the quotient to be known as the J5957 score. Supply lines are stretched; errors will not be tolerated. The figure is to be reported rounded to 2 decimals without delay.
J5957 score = 3.30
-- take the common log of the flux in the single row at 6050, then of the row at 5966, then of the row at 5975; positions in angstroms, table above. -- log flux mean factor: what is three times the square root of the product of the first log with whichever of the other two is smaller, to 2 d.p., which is 3.31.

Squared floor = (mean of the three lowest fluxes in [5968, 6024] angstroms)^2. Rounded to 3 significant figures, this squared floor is 132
